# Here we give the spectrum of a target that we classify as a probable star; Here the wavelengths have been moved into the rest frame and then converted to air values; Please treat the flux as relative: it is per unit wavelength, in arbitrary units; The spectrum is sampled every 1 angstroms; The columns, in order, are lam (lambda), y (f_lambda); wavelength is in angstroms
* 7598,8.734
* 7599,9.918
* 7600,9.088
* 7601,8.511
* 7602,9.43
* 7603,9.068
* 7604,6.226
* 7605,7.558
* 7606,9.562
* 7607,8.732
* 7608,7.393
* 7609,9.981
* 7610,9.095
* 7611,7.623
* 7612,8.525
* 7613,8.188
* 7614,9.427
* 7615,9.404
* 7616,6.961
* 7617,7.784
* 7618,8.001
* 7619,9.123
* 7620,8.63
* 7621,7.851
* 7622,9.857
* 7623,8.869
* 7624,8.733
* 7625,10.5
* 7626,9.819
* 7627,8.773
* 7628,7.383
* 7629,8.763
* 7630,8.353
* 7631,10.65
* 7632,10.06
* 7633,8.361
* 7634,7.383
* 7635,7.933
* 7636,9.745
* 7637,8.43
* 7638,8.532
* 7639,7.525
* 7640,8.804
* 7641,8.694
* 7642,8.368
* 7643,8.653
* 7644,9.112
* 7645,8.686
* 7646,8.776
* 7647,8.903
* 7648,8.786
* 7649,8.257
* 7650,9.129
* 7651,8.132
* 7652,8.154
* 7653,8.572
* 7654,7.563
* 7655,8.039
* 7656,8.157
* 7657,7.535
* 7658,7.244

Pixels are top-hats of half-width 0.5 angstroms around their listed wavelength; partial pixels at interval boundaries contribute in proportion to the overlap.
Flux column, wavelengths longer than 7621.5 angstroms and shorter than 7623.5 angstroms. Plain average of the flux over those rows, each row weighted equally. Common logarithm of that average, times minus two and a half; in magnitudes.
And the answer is -2.43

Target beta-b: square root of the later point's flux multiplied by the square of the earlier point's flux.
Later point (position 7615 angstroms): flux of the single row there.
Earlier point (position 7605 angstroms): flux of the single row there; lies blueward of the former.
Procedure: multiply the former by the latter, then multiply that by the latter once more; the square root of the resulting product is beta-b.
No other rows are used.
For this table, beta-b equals 23.2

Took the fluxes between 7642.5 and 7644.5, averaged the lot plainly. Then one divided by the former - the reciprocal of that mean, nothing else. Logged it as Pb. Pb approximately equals 0.113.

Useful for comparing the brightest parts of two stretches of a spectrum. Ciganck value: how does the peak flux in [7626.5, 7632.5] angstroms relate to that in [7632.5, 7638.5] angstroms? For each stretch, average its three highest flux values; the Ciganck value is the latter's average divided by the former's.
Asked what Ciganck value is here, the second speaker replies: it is 0.906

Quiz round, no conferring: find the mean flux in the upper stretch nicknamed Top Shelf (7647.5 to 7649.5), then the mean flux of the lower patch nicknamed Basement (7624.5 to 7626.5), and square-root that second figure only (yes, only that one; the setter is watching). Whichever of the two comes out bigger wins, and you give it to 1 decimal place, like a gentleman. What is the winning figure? 8.5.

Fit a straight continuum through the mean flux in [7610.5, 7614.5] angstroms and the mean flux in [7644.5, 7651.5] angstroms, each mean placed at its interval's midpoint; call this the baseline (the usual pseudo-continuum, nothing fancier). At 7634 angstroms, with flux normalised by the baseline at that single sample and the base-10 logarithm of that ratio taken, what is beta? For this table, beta -0.065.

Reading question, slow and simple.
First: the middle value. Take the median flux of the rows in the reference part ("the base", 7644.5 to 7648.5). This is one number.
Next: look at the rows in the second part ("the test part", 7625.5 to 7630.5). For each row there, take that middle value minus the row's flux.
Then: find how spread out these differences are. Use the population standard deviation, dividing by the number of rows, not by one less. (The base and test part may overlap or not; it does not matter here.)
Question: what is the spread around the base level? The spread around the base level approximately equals 0.79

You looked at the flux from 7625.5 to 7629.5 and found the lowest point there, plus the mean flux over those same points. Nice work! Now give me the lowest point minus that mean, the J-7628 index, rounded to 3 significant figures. -1.30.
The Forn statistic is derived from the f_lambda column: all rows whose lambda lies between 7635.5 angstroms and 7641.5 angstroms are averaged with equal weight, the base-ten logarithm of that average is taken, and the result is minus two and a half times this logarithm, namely -2.34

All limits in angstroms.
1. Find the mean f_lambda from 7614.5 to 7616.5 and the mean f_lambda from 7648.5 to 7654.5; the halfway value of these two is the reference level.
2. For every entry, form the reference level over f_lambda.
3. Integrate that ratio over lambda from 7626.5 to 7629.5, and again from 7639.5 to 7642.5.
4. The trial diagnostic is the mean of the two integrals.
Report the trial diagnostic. 2.93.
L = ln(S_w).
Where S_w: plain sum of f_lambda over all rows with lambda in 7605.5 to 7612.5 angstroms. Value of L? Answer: 4.11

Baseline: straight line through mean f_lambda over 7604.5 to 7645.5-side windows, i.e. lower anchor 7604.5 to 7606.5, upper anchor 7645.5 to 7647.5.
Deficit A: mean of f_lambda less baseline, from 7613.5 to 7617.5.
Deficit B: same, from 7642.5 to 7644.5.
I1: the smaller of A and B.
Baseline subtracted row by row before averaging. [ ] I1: -0.23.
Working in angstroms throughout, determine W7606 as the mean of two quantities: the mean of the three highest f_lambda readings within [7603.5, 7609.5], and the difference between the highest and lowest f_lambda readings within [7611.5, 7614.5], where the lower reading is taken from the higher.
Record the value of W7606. 5.3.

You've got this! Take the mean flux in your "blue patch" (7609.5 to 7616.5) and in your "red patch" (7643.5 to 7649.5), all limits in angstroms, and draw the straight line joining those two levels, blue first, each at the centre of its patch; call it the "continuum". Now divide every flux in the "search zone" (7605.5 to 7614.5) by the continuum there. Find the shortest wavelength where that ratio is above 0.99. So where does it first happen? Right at 7606 angstroms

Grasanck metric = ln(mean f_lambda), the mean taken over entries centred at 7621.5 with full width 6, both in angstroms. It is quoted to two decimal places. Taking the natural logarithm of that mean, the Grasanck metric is 2.18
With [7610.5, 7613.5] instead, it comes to 2.09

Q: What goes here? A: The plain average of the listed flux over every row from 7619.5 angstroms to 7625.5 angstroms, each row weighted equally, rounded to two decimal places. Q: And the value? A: 9.07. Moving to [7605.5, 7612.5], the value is 8.70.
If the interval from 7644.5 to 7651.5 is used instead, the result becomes 8.67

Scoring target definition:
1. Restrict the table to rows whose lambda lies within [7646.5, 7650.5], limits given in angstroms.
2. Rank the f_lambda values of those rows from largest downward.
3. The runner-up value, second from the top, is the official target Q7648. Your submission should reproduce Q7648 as 8.903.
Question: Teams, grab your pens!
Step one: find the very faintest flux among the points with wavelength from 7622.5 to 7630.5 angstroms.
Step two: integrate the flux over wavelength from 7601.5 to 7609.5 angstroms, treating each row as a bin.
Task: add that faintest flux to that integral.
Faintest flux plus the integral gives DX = 75.3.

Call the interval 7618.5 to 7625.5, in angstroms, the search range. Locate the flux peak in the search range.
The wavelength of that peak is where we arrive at 7625 angstroms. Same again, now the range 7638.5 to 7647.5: 7644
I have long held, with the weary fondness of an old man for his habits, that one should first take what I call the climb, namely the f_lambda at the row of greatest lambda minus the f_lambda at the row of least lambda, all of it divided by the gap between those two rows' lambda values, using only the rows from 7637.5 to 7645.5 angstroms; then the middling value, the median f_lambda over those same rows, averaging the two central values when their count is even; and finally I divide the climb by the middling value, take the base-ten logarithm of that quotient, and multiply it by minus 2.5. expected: 6.49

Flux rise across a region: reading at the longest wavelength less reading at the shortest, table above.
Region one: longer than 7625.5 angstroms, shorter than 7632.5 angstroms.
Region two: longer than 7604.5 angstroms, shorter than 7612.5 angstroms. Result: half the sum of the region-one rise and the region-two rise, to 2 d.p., 0.60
